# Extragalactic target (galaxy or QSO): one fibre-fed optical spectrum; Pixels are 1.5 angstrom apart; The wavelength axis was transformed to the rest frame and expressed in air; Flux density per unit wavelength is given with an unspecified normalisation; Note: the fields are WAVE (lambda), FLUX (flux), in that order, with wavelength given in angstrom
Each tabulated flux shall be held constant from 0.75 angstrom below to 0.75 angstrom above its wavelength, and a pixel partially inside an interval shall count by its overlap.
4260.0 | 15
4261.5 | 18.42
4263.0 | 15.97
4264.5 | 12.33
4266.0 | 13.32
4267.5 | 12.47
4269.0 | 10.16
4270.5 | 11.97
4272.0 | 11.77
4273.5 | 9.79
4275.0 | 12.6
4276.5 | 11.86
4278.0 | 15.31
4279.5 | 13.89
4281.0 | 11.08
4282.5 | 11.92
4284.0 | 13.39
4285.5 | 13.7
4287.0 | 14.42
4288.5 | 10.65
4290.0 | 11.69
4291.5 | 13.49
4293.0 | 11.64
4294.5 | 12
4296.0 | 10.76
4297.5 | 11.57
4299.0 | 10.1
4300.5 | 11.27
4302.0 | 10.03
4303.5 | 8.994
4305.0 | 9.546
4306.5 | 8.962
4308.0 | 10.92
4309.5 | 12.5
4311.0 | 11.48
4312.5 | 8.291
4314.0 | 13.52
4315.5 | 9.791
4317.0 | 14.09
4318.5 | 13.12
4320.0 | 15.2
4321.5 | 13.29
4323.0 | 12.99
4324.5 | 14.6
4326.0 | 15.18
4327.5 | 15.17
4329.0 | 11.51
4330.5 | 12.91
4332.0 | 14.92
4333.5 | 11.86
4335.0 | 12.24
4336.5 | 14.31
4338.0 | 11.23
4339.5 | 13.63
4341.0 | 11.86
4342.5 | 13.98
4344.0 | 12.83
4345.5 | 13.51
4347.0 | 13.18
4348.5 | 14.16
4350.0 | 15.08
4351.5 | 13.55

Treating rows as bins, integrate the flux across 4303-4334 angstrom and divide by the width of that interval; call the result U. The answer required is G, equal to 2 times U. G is 24.7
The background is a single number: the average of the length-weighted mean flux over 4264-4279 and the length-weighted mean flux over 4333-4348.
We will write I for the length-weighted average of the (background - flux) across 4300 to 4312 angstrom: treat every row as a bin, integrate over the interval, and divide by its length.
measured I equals 2.14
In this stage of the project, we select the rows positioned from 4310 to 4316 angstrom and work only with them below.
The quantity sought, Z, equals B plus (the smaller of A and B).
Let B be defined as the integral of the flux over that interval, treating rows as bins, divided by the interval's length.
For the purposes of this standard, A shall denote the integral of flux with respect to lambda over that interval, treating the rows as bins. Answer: 21.8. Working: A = 65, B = 10.9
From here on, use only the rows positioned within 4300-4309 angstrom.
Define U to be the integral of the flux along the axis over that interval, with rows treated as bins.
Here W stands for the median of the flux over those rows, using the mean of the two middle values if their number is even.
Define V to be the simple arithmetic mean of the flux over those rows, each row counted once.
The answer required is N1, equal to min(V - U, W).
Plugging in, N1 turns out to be -80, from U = 90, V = 10.0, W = 9.8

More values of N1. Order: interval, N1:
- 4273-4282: -100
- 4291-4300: -92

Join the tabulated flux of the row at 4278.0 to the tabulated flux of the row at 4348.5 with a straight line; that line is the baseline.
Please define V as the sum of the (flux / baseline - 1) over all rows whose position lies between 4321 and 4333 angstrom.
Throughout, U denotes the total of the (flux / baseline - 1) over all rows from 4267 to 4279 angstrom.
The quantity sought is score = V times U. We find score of 0.7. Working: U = -1.77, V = -0.38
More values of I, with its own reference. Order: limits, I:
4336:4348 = -0.52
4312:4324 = -0.13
